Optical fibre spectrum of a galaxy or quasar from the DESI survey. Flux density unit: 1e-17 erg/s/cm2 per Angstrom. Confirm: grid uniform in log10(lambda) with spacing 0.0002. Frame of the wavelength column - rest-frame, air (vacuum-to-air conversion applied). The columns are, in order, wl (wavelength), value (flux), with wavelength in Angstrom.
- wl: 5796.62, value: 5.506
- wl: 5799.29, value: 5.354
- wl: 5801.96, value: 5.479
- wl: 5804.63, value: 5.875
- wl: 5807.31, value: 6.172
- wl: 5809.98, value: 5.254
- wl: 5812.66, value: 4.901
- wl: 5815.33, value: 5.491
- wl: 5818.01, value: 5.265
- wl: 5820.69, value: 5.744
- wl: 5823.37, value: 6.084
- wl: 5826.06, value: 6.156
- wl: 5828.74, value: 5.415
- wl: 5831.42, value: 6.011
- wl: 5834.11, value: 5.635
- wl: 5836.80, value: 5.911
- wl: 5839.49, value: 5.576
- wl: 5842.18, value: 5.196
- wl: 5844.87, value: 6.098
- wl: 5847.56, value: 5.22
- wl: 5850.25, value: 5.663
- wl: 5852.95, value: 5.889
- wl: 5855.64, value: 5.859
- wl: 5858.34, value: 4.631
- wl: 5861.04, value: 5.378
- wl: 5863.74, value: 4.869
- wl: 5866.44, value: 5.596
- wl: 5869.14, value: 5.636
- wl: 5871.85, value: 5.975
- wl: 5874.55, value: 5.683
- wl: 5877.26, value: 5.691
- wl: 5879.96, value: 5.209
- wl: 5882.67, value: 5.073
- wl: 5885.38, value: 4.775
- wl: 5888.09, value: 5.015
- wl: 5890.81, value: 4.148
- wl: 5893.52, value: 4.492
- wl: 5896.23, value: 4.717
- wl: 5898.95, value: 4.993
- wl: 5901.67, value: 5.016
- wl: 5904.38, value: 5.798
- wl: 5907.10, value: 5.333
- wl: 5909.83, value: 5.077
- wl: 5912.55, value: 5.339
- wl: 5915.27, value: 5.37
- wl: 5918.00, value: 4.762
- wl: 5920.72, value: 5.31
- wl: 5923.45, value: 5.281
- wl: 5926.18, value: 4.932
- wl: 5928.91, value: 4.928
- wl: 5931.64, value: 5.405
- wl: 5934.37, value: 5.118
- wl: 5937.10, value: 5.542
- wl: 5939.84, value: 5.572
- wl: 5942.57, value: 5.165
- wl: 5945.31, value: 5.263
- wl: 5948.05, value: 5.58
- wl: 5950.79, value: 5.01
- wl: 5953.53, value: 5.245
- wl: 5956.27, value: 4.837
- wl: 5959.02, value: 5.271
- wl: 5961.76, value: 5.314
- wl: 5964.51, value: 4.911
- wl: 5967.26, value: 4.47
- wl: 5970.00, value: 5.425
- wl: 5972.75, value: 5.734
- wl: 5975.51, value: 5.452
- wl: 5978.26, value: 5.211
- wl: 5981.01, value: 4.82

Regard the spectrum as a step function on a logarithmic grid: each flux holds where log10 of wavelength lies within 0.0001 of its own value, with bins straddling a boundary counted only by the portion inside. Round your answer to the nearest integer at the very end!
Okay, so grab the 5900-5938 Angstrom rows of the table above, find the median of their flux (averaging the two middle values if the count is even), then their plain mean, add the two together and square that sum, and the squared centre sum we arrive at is 111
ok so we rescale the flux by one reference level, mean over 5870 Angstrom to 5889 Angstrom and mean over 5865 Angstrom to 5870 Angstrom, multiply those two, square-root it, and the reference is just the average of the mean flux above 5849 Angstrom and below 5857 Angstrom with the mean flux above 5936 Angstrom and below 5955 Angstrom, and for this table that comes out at 0.98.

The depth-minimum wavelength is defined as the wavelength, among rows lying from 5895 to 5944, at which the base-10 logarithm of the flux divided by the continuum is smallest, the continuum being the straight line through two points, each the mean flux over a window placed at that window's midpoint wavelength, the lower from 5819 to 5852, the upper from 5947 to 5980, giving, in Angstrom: 5896.23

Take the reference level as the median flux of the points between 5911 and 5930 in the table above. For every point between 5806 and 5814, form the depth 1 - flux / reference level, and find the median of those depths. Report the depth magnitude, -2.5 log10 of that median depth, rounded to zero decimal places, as 6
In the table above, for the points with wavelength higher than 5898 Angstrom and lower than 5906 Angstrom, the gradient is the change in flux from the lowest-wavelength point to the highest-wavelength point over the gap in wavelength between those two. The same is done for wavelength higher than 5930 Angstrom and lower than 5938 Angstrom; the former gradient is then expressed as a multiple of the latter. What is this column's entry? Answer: 5.9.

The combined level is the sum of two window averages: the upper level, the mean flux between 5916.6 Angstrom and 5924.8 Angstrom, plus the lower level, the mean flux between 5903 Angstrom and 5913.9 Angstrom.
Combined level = 10.50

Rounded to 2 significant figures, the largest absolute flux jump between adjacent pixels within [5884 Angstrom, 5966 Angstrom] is 0.87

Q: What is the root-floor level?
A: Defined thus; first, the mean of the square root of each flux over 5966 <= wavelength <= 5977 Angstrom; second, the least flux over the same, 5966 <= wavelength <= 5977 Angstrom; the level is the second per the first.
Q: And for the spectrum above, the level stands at 1.95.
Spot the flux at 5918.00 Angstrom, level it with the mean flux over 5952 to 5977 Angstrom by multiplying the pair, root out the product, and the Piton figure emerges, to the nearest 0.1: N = 5.0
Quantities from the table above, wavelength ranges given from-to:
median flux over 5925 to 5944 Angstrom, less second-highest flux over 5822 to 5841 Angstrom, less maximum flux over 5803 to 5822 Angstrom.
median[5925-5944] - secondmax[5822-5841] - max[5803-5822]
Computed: -7.1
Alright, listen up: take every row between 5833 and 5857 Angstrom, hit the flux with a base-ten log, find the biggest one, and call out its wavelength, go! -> 5844.87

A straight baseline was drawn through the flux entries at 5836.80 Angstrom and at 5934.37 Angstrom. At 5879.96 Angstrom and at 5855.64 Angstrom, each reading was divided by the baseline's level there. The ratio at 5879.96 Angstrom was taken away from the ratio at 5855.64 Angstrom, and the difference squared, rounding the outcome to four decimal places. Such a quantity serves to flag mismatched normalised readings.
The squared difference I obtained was 0.0065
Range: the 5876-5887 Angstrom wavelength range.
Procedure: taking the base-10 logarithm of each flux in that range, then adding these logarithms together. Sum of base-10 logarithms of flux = 2.86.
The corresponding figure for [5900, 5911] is 2.90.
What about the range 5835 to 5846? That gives 3.02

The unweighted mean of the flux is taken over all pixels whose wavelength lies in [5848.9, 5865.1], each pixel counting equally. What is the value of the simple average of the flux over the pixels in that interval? 5.4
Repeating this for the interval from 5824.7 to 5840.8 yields 5.8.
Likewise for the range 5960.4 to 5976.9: 5.2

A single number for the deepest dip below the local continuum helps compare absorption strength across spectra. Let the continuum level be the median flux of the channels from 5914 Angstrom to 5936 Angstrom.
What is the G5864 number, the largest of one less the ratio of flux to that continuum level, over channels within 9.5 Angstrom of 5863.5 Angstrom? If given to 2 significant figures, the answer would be 0.11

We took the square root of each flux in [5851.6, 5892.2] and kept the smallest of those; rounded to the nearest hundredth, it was 2.04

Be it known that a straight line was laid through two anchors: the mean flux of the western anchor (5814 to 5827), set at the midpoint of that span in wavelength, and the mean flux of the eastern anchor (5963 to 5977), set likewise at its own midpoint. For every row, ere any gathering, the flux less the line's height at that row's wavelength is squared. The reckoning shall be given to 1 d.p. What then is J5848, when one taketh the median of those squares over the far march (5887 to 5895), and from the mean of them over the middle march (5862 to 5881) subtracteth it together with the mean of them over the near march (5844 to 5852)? -1.0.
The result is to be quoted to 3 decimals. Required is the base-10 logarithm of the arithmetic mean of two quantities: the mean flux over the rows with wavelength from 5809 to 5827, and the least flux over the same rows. 0.718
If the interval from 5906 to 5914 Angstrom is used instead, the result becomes 0.713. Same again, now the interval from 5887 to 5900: 0.644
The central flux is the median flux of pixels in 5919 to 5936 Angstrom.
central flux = 5.20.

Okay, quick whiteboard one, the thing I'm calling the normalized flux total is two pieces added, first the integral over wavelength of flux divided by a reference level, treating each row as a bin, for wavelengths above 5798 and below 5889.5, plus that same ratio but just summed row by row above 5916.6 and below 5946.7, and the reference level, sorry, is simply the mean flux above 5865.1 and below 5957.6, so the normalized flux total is 108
